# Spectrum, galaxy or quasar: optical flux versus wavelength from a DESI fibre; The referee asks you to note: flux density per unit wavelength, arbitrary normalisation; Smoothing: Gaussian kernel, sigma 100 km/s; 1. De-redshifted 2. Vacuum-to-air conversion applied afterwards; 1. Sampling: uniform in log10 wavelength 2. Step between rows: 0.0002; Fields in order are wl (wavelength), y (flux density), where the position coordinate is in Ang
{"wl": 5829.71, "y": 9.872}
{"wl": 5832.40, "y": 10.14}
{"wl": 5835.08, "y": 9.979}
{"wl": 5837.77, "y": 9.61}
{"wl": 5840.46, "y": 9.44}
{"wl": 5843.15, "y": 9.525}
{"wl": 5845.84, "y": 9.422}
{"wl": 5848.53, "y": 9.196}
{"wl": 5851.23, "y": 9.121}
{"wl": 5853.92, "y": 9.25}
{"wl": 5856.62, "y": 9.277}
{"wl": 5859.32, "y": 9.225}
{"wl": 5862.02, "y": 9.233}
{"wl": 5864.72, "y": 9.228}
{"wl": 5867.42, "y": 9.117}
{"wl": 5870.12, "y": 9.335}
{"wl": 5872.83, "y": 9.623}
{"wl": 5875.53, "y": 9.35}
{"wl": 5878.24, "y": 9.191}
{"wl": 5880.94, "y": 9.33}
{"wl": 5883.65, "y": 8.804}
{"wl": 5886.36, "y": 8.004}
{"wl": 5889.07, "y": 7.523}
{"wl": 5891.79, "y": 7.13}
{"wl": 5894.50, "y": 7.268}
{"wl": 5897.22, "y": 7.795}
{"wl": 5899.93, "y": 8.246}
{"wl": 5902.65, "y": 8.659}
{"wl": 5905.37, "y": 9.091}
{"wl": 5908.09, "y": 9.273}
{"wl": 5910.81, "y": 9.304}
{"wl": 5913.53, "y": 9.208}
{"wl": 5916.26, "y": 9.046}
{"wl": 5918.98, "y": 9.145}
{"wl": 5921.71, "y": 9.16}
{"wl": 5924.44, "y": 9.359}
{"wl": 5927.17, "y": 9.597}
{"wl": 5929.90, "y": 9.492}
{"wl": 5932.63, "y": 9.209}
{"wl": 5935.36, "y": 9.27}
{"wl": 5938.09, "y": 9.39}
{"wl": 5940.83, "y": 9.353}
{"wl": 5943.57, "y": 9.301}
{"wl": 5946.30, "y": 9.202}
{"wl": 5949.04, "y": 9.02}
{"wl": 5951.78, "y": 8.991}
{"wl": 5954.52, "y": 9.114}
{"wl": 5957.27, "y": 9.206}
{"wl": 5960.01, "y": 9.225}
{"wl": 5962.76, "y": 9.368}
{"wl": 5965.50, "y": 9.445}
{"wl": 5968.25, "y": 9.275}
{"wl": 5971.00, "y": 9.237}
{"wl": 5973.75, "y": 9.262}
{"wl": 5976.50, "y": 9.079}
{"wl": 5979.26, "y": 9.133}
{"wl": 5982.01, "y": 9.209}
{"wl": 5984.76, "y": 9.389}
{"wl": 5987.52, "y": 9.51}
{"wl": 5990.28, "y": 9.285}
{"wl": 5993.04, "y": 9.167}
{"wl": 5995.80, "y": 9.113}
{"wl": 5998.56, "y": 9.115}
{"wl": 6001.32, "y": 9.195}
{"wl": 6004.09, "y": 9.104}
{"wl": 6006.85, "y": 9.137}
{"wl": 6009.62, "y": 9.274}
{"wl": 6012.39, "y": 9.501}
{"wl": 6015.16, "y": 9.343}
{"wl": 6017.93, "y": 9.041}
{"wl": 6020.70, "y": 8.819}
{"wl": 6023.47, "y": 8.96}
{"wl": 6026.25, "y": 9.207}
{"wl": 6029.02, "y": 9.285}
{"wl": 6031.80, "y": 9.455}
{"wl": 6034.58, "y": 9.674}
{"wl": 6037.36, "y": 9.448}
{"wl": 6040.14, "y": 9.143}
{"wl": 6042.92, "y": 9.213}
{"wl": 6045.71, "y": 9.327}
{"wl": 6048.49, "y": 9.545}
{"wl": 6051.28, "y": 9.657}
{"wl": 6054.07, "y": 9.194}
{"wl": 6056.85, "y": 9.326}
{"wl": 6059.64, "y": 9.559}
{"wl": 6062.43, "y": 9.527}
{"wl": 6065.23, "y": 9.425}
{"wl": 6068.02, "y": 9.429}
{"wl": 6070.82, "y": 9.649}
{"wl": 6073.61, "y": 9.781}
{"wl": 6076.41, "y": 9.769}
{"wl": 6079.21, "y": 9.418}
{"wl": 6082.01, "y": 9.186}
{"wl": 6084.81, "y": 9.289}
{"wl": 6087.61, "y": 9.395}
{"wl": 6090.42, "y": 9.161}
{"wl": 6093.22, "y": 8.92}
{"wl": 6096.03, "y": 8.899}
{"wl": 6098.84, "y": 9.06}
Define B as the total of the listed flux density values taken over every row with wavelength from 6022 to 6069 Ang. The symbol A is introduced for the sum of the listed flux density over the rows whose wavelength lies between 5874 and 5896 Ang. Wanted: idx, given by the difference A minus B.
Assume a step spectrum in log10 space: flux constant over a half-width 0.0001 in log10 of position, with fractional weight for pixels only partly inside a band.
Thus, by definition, -93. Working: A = 67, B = 159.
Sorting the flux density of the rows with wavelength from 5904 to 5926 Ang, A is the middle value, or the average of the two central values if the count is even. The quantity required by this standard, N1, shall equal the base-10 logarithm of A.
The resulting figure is 0.963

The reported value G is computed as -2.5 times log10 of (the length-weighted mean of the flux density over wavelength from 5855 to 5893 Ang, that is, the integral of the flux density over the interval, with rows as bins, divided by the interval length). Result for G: -2.37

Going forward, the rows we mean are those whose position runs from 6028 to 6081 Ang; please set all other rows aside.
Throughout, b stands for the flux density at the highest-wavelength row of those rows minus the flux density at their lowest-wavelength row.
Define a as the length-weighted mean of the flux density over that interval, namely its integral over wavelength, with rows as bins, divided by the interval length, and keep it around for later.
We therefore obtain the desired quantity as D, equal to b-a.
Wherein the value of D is -9.3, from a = 9.46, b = 0.13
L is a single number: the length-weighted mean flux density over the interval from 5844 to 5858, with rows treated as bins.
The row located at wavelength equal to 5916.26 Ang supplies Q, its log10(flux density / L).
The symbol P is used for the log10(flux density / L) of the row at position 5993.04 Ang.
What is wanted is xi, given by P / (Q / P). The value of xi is -0.002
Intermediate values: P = -0.004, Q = -0.010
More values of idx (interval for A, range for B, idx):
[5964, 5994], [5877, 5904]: 20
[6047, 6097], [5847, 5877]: 67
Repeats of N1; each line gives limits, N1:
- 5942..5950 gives 0.964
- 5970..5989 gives 0.966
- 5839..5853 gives 0.974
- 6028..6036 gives 0.976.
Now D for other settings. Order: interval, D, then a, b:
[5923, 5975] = -9.4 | 9.28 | -0.10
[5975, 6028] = -9.1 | 9.19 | 0.13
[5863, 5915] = -8.7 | 8.71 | -0.02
